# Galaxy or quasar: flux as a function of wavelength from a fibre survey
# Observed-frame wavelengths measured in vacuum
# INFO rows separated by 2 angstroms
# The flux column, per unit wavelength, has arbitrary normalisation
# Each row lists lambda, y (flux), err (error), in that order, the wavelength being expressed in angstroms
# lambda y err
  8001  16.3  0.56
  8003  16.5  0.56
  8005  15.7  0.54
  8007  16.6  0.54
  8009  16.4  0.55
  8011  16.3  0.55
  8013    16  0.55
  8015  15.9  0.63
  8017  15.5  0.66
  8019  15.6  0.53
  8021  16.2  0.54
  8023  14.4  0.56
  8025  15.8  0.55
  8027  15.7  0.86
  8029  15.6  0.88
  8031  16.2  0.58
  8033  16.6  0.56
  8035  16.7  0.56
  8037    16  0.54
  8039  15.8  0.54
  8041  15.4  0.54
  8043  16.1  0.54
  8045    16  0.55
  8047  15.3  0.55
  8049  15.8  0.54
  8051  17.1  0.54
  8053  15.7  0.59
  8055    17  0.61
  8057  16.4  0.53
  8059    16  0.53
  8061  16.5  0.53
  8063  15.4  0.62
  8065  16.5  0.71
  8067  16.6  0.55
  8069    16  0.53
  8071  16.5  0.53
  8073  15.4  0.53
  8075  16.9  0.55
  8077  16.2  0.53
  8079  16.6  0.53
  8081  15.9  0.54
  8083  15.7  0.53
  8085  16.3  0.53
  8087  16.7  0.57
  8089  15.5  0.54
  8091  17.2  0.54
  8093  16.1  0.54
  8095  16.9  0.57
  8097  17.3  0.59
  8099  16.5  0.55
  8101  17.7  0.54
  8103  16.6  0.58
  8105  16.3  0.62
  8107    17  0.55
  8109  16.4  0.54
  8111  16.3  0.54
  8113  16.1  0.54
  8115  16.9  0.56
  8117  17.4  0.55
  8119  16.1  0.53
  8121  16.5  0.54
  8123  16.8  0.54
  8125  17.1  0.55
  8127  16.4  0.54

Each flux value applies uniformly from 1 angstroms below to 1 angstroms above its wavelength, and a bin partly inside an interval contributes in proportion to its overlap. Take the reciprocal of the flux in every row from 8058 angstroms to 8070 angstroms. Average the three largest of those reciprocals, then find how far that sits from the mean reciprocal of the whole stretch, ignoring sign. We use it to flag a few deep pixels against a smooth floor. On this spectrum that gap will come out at 0.0014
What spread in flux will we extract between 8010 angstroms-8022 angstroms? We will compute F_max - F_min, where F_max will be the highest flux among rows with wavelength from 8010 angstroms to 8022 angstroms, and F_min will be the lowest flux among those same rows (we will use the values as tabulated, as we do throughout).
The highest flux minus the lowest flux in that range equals 0.8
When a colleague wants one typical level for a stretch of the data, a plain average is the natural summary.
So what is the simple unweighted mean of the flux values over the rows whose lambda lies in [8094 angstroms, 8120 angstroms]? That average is 16.7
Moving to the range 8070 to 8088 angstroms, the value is 16.2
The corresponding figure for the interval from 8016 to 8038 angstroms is 15.8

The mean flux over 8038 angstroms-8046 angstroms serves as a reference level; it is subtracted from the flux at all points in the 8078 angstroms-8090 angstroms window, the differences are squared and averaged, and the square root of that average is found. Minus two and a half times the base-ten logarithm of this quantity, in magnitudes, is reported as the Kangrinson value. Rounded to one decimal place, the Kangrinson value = 0.7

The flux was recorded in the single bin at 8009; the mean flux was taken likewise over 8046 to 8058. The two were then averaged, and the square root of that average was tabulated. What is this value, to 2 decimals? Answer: 4.04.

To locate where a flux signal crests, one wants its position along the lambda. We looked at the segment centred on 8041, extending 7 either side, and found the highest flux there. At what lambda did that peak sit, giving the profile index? 8035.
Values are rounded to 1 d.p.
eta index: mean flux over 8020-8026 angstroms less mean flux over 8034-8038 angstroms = -0.9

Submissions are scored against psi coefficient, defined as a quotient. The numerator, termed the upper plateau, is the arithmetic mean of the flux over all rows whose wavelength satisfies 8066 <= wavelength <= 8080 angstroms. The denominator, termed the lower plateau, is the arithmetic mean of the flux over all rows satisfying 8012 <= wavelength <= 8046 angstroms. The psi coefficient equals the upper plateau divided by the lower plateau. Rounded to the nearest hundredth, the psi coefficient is 1.03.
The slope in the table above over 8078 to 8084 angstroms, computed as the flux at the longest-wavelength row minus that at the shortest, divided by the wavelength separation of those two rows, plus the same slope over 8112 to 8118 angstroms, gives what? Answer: 0.10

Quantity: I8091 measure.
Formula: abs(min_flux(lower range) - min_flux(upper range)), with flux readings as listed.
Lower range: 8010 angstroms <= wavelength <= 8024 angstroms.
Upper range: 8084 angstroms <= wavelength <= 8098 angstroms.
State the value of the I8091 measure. 1.10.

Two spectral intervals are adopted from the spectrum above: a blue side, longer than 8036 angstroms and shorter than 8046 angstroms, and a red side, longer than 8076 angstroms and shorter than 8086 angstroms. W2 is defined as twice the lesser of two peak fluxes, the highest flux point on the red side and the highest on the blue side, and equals 32.2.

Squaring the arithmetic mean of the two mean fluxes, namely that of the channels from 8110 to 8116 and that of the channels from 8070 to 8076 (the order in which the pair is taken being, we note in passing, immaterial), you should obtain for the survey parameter 267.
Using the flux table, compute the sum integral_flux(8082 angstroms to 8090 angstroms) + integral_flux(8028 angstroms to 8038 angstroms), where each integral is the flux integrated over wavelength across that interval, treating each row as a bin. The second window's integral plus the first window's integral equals 291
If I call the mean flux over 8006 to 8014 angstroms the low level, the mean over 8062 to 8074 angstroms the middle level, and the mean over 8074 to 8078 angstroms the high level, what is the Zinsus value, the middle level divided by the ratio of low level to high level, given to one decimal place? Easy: 16.3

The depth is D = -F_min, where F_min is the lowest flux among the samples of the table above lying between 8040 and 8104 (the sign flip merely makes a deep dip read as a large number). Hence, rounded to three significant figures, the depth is -15.3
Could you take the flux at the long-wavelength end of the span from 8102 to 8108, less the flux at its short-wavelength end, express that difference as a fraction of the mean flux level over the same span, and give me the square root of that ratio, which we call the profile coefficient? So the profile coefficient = 0.16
